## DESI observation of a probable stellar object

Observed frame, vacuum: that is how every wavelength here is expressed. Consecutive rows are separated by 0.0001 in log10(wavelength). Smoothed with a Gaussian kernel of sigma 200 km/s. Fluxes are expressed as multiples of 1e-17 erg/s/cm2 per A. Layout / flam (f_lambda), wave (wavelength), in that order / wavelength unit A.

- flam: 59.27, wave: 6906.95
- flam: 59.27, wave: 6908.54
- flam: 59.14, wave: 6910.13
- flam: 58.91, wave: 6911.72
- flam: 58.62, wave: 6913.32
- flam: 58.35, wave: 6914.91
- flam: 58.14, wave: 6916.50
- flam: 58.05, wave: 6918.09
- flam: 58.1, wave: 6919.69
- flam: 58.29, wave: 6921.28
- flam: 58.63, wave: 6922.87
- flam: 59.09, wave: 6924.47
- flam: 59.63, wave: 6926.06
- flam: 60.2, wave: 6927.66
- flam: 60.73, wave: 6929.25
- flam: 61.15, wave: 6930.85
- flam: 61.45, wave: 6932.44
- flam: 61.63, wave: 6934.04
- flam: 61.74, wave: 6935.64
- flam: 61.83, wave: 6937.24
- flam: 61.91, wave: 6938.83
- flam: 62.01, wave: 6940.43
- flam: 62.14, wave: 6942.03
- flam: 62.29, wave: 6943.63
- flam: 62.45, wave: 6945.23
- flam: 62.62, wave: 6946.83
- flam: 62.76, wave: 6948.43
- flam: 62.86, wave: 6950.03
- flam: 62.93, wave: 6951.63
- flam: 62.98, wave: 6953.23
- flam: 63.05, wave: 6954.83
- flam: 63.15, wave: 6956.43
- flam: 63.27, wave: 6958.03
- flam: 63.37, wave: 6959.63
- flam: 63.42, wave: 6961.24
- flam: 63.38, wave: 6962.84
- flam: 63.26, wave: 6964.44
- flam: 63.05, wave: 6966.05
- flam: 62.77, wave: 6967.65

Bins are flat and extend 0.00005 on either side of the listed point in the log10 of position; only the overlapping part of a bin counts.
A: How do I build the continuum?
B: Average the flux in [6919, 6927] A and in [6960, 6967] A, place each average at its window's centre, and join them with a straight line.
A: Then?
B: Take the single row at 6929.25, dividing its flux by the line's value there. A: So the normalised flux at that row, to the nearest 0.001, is 1.021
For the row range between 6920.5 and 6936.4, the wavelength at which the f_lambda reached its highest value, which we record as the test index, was 6935.64 A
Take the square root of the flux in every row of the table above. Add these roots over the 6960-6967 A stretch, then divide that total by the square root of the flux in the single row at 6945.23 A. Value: 4.0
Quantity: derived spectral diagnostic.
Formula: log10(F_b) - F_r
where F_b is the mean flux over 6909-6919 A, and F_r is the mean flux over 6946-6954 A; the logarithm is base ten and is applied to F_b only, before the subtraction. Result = -61.1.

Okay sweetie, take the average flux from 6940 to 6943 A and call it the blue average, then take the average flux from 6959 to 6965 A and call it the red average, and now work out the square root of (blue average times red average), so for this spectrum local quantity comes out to 62.7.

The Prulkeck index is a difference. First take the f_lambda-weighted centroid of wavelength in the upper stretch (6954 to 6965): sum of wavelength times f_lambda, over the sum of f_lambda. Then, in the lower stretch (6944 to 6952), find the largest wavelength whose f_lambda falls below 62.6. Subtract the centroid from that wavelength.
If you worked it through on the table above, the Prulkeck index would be -14.4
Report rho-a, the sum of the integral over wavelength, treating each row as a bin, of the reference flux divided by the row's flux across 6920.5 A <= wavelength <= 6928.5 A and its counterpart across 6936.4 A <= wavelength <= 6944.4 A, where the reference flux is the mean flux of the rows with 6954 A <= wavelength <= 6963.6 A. 16.7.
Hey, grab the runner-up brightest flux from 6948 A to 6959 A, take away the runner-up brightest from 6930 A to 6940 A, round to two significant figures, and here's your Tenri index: 1.3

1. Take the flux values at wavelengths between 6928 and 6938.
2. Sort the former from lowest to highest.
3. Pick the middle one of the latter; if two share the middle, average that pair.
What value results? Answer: 62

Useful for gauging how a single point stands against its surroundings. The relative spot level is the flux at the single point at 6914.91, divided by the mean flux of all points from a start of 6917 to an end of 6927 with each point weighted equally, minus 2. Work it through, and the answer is -1.00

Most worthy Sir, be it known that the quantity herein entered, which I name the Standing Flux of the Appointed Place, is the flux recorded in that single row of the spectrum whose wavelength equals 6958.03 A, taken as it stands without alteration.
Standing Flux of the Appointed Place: 63.27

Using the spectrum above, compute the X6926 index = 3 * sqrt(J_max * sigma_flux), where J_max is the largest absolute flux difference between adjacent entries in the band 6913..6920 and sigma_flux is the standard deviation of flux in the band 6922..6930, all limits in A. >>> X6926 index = 1.4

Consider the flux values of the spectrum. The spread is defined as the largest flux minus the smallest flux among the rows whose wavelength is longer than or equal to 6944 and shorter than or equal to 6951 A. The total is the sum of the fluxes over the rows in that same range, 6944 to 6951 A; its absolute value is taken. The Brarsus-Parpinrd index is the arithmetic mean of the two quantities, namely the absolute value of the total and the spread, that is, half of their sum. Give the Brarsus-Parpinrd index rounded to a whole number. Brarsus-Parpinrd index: 126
